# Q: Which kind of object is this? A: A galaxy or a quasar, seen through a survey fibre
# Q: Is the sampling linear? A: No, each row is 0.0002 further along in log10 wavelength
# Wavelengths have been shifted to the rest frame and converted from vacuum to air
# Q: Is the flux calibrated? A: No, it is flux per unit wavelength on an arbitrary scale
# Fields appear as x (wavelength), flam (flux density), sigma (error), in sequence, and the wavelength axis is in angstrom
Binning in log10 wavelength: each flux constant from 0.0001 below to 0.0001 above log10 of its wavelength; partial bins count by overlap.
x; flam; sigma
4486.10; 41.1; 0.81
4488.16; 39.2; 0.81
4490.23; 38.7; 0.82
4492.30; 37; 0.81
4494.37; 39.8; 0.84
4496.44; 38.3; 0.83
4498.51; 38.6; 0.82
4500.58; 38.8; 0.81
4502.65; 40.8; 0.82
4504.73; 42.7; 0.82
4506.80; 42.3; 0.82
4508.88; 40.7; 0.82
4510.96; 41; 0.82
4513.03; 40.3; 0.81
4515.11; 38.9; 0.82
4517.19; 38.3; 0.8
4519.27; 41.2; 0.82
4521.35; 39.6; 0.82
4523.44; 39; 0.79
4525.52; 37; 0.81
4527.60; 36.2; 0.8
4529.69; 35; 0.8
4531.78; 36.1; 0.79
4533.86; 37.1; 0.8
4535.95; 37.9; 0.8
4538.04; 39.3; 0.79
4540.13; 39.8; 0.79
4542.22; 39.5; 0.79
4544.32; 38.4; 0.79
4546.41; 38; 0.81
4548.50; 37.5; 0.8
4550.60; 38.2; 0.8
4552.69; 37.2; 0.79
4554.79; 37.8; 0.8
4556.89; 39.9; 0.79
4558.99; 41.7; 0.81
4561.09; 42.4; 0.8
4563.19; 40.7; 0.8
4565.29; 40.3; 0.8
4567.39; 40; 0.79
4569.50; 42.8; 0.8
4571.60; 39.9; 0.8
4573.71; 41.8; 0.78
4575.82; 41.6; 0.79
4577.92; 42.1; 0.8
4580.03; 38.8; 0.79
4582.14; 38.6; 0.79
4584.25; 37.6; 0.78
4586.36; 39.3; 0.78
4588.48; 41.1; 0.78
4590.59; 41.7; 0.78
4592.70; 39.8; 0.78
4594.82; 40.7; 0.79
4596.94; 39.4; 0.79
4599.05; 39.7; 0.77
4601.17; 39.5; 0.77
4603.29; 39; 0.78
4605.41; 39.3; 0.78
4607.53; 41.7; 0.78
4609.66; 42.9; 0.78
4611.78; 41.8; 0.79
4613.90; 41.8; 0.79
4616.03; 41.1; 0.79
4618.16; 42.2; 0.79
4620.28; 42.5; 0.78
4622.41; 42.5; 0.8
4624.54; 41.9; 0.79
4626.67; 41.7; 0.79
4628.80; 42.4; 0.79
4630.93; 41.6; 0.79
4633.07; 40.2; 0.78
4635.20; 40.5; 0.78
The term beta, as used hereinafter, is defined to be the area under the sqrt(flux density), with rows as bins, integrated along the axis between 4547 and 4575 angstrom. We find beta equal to 177.0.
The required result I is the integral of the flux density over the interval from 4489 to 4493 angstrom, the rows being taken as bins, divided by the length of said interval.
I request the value 37.9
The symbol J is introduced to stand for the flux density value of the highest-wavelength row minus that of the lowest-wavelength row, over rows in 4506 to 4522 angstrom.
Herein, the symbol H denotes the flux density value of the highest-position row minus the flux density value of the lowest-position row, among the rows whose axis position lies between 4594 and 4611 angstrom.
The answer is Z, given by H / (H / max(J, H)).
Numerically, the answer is 2.2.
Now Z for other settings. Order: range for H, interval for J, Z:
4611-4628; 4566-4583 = -0.1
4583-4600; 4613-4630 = 2.1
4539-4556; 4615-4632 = 0.5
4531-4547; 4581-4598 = 1.9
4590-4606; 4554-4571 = 5.0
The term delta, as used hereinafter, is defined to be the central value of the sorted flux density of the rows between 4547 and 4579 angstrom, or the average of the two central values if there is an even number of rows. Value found 40.3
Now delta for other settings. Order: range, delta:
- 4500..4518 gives 40.7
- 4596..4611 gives 39.5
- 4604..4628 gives 41.8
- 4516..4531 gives 38.3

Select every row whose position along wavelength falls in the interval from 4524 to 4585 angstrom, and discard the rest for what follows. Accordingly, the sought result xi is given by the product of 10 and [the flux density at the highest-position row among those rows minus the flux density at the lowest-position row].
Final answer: 6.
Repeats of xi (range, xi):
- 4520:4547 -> -16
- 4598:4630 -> 27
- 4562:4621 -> 18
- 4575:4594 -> -18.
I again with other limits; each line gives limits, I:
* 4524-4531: 36.3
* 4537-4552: 38.6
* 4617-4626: 42.2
